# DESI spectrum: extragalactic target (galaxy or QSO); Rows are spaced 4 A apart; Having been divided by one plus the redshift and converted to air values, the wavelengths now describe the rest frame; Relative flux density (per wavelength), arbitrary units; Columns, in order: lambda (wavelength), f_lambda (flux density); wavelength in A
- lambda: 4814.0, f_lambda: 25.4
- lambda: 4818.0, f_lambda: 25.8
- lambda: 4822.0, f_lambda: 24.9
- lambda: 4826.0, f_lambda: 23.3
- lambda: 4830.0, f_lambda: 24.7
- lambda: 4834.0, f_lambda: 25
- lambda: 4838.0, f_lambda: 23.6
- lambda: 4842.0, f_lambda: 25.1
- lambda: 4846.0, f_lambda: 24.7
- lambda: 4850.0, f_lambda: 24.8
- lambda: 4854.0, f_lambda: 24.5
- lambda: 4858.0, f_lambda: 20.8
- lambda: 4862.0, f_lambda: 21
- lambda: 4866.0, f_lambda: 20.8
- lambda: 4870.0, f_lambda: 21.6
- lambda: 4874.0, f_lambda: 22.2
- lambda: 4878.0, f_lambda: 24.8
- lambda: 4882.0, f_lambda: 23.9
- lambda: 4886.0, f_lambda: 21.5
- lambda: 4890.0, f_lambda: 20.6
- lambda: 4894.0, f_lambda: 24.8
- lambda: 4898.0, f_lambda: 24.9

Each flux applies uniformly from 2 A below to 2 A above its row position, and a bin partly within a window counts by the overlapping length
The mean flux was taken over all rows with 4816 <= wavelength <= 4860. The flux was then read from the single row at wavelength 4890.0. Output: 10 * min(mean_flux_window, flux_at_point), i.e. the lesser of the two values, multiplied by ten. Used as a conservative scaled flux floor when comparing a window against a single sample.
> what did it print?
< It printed 206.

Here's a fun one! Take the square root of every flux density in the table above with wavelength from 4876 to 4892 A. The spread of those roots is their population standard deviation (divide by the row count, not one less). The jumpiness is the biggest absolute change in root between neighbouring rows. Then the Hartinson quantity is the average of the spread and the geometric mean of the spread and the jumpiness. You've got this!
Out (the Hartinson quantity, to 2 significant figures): 0.20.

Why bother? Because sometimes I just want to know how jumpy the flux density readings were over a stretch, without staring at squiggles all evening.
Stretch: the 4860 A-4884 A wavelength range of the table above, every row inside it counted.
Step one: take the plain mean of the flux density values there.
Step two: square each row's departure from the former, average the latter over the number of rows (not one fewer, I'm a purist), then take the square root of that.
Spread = 1.5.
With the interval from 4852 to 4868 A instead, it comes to 1.6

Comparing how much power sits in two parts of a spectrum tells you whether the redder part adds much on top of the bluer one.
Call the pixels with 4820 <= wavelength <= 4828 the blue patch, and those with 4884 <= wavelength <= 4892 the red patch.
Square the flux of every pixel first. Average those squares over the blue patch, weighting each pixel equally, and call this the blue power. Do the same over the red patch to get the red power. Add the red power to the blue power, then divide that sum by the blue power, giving 1.76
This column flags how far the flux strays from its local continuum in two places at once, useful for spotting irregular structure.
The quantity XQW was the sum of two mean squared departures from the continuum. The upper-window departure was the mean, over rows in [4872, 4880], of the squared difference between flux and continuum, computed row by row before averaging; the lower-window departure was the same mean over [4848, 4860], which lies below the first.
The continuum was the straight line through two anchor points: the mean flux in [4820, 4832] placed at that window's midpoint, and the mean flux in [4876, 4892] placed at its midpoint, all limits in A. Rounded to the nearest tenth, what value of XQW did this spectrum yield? 5.2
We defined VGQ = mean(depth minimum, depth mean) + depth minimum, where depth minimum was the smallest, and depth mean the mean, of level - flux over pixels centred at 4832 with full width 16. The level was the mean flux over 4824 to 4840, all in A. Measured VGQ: -1.3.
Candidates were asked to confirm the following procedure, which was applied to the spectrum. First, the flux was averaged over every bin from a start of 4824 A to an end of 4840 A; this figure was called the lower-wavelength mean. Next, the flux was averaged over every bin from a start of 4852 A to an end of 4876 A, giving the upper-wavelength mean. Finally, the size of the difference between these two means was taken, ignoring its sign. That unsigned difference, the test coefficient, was 2.3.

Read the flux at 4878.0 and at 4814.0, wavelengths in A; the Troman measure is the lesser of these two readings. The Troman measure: 24.8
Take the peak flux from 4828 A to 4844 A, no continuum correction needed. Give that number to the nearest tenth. 25.1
